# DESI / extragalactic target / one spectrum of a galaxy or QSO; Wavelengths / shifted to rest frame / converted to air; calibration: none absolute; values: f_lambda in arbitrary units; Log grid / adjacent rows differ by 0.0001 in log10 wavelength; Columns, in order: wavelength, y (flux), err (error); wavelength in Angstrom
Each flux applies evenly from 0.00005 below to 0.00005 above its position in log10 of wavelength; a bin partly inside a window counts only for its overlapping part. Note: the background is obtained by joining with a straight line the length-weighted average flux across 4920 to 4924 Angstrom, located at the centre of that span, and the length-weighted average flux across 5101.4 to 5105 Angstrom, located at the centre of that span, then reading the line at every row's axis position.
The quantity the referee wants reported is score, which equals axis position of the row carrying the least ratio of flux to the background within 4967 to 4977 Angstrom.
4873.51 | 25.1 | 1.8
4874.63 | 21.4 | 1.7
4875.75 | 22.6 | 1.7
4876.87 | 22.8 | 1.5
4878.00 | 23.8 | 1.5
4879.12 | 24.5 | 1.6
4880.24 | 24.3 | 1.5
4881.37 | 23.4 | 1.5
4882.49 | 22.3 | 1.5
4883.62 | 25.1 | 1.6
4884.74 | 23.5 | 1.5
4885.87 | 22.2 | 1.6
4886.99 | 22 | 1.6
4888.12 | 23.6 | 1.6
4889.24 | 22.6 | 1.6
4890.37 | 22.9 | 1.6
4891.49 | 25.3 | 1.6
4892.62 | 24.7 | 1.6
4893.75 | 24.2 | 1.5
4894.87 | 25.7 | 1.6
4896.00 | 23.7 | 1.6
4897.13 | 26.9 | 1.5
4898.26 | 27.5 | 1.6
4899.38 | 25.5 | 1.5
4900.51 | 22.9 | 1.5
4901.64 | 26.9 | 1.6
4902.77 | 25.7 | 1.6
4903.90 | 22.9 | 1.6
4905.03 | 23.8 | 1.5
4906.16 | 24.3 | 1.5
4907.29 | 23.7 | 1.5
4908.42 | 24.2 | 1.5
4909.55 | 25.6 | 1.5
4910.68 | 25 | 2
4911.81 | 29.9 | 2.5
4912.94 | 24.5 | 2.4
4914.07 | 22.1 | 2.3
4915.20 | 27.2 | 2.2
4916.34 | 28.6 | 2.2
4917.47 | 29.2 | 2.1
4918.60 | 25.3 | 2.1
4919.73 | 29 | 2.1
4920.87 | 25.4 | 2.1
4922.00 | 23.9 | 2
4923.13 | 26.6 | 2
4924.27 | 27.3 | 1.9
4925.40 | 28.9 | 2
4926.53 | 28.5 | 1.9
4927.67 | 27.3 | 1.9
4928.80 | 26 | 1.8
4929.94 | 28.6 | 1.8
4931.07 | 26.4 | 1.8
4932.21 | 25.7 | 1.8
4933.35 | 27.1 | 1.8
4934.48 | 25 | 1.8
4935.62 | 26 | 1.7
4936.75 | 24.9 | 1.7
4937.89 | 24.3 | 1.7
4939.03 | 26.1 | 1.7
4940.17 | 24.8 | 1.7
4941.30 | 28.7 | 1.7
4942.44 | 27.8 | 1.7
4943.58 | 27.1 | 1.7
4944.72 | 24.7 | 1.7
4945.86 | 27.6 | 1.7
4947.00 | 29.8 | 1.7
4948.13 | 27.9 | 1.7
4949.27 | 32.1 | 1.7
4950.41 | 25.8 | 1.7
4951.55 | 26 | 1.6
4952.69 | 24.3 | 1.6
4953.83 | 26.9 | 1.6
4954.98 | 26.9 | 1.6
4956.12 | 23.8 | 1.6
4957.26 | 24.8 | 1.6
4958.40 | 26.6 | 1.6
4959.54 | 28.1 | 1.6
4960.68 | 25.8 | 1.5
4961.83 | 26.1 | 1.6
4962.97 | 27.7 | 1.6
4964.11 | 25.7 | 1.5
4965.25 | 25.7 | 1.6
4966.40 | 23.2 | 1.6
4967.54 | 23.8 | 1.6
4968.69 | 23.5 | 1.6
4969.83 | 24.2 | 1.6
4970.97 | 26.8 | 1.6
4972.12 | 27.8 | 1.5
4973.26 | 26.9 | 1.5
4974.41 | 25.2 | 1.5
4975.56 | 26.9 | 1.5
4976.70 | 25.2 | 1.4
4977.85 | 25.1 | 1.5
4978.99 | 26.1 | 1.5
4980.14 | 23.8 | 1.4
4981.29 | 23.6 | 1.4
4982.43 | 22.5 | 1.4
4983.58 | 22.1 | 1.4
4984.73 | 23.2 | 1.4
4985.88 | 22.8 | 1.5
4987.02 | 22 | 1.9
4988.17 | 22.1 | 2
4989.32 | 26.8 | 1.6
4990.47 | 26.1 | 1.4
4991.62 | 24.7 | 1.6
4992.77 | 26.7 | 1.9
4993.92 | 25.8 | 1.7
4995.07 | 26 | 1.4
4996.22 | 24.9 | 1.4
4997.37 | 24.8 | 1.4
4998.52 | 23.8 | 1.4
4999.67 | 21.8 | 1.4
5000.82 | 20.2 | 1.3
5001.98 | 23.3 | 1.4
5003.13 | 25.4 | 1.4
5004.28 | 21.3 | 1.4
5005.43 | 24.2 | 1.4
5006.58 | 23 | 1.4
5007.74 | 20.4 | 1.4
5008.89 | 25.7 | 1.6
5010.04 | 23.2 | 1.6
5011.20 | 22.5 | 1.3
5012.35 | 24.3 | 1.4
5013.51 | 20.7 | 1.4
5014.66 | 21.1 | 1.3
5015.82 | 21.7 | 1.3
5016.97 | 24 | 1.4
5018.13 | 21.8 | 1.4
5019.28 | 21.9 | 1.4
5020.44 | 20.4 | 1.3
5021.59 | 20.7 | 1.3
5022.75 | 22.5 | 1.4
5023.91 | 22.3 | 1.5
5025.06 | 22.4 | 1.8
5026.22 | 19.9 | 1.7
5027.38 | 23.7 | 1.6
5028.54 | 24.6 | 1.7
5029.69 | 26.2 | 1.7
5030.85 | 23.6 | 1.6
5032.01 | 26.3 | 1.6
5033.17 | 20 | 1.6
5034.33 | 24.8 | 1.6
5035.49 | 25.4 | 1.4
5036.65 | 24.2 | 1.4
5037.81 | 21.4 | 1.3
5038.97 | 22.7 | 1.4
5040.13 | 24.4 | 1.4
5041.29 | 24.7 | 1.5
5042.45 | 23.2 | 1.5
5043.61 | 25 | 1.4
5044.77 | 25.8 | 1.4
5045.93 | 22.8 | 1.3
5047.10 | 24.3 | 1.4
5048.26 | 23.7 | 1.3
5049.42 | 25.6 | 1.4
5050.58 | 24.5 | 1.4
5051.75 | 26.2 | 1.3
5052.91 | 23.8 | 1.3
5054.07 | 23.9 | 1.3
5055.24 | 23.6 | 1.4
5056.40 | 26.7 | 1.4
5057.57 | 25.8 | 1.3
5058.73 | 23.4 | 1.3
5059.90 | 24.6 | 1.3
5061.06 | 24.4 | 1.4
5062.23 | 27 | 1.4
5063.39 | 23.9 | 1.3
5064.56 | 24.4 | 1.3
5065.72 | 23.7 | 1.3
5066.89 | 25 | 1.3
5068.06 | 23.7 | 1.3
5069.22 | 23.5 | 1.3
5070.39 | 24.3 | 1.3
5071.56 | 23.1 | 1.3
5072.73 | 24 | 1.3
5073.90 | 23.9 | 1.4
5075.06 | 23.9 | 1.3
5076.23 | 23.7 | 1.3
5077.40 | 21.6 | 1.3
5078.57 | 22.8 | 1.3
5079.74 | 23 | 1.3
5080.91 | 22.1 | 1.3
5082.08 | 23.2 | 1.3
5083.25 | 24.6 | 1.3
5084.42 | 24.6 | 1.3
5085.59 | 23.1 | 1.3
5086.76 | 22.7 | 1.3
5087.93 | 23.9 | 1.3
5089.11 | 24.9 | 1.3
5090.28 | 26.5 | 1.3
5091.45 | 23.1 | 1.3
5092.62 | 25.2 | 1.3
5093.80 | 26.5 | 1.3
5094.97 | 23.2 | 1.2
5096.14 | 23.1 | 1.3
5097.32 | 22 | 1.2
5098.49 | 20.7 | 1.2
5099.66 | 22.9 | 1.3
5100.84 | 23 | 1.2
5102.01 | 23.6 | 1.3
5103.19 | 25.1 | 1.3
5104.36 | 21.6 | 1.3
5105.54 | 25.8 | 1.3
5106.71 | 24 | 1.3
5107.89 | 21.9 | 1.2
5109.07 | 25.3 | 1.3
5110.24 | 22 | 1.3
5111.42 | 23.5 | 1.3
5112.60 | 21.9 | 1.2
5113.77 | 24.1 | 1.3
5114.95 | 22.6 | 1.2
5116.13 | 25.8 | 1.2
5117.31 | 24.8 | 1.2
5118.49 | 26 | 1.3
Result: 4968.69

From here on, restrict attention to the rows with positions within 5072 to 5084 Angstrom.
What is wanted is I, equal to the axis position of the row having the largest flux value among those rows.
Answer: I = 5083.25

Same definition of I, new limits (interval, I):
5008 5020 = 5008.89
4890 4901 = 4898.26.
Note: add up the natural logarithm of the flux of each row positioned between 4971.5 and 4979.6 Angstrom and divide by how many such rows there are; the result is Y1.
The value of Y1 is 3.26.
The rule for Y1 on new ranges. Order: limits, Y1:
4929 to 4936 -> 3.27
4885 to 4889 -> 3.12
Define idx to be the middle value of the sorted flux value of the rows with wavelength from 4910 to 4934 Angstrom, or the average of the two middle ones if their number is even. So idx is 27.1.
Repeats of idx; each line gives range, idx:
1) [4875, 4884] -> 23.6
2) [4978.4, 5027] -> 22.9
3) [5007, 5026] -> 22.1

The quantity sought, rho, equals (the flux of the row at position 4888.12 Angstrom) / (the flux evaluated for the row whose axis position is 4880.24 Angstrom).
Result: 0.971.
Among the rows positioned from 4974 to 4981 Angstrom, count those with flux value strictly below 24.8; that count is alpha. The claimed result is 1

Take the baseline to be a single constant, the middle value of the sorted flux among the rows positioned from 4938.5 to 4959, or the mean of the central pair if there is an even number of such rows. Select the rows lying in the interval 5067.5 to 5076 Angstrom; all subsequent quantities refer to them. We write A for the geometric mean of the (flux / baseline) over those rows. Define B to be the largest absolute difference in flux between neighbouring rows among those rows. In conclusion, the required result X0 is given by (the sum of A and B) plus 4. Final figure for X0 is 6.1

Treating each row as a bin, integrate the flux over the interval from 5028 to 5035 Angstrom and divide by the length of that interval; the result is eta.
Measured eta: 24.3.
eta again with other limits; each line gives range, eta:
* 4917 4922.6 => 26.5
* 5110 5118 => 23.6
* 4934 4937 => 25.4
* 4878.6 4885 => 23.9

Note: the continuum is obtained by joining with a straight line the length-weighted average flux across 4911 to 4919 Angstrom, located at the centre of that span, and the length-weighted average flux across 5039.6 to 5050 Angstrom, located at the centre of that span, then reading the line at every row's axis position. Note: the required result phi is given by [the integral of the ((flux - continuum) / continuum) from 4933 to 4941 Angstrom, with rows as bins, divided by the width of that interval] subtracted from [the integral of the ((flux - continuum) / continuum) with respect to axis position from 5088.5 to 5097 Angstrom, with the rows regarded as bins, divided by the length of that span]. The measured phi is 0.07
